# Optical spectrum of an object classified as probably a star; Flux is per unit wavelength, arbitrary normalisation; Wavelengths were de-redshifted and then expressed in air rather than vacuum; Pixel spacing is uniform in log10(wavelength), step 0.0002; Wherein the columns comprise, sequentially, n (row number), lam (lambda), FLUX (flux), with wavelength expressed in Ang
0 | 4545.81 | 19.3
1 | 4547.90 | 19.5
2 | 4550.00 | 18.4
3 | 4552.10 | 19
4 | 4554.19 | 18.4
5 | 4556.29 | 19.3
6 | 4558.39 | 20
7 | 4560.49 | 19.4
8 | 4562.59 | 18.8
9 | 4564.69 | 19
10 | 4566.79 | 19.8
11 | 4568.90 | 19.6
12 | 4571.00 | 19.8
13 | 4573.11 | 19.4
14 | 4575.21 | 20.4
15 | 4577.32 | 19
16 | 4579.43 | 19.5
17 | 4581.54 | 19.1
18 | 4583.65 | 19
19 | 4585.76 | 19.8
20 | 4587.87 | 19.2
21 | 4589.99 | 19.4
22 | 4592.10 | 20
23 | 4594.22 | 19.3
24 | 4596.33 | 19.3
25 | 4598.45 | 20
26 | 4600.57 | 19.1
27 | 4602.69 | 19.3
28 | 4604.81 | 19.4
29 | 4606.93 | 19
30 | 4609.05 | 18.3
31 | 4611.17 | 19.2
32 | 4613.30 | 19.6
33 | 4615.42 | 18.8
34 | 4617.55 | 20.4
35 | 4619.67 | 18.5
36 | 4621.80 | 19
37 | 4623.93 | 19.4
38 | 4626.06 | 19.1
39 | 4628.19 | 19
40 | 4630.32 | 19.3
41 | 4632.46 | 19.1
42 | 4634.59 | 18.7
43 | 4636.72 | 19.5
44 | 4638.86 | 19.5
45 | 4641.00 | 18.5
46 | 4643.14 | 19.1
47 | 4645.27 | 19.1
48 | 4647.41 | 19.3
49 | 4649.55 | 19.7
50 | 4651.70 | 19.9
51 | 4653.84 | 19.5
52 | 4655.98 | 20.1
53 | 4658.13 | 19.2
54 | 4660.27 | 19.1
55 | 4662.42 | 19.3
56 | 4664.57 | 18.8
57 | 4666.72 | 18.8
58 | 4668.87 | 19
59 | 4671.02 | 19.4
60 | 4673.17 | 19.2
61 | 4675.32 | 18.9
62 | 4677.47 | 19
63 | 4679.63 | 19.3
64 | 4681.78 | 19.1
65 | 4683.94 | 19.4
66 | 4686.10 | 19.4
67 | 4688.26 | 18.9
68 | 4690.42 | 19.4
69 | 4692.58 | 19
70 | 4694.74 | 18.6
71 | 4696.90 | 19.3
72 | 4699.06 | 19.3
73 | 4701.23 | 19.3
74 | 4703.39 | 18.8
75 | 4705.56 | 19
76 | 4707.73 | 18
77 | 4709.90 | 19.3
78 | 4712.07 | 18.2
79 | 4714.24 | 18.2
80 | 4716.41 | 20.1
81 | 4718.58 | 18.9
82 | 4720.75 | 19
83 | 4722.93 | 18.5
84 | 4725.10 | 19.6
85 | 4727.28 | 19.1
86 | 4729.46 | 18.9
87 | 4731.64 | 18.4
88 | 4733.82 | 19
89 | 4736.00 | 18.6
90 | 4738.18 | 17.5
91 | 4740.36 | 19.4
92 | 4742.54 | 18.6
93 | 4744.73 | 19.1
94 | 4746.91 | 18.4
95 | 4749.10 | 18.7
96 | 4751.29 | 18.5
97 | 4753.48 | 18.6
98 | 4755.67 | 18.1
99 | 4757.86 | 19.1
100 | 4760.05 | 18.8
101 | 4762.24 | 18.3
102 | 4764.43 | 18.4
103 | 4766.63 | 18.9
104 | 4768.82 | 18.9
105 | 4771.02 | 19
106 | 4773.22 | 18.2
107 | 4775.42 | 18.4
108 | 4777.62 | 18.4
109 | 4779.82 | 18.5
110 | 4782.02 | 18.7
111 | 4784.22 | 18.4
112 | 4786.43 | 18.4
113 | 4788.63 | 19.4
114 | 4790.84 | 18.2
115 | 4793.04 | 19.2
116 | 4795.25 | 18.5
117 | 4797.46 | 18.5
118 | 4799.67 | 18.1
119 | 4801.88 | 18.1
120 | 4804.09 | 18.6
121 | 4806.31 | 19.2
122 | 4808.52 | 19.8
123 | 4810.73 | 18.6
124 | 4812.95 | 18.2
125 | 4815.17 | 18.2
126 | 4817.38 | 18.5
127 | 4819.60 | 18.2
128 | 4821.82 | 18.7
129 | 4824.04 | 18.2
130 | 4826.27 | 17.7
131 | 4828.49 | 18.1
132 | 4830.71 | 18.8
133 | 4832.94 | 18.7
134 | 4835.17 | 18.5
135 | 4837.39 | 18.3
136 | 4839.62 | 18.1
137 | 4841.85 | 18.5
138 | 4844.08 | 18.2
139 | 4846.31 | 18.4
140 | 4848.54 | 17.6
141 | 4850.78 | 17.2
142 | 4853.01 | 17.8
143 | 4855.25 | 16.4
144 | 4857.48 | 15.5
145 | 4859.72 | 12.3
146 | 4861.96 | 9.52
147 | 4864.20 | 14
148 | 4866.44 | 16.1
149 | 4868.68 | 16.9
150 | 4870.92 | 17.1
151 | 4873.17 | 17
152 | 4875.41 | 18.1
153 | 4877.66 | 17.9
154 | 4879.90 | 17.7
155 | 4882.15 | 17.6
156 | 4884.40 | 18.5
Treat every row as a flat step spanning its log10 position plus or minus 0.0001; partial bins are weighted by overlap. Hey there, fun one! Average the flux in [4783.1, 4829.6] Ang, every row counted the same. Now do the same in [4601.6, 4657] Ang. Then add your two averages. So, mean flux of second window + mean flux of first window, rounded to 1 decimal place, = 37.8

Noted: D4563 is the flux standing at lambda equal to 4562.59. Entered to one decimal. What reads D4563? 18.8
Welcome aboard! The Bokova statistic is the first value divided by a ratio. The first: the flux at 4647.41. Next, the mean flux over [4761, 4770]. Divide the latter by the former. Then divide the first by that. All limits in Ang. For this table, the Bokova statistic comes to 20.0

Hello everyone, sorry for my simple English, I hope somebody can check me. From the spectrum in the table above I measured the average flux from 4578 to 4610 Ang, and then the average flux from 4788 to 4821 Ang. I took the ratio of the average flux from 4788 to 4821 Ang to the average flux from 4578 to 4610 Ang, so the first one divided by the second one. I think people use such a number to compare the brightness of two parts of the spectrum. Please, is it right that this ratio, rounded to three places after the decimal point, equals 0.964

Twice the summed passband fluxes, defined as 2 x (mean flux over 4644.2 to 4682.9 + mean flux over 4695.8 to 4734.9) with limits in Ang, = 76.4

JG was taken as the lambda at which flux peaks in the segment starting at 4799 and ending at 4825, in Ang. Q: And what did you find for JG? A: 4808.52 Ang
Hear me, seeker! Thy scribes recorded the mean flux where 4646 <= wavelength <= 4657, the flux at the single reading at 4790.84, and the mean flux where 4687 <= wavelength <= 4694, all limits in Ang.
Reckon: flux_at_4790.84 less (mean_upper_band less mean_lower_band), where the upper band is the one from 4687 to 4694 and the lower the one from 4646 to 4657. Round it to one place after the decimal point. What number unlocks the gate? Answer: 18.8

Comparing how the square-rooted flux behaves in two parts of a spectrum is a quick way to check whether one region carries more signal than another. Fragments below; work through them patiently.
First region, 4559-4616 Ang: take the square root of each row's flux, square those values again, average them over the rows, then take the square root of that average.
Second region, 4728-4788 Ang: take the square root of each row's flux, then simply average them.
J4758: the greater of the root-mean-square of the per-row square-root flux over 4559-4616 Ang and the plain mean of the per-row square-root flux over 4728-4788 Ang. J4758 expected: 4.40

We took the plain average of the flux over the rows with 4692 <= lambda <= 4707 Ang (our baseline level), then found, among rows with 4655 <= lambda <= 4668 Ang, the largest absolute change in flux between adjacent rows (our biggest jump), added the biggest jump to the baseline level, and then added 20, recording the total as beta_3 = 39.9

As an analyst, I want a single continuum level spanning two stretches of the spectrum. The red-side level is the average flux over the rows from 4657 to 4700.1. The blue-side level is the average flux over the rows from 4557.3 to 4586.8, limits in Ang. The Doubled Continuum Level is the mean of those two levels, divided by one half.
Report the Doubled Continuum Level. 38.6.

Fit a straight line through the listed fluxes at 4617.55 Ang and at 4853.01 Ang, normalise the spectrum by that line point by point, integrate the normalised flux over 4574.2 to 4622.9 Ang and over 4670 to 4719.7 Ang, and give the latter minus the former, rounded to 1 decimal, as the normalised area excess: 2.8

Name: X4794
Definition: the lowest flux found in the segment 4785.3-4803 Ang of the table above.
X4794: 18.1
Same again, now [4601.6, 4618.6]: 18.3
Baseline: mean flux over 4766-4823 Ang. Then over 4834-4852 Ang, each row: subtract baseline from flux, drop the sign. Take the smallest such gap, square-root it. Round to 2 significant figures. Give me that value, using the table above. 0.33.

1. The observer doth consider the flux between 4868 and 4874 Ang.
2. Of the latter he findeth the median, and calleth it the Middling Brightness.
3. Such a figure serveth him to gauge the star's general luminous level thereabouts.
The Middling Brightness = 17.0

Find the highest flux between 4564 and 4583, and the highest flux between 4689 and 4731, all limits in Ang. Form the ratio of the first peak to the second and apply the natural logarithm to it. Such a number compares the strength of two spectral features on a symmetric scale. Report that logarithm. 0.01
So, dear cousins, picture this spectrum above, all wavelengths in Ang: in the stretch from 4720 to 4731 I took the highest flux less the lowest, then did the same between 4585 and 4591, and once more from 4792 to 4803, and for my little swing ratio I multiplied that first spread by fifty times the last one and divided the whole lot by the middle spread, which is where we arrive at 101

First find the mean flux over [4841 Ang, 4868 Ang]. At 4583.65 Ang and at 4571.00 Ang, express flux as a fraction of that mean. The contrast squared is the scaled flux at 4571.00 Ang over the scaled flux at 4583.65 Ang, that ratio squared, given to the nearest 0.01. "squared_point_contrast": 1.09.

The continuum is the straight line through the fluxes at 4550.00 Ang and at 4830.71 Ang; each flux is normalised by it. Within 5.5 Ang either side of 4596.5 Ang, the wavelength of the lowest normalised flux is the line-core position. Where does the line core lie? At 4600.57 Ang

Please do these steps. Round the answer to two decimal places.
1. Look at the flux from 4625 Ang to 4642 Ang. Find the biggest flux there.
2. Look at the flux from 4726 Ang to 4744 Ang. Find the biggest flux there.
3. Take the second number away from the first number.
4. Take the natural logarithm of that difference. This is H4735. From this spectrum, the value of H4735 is -2.30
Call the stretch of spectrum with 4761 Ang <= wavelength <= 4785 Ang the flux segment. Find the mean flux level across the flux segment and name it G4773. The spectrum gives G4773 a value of 18.6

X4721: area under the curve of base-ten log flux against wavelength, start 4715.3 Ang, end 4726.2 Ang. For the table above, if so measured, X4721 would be 14.0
